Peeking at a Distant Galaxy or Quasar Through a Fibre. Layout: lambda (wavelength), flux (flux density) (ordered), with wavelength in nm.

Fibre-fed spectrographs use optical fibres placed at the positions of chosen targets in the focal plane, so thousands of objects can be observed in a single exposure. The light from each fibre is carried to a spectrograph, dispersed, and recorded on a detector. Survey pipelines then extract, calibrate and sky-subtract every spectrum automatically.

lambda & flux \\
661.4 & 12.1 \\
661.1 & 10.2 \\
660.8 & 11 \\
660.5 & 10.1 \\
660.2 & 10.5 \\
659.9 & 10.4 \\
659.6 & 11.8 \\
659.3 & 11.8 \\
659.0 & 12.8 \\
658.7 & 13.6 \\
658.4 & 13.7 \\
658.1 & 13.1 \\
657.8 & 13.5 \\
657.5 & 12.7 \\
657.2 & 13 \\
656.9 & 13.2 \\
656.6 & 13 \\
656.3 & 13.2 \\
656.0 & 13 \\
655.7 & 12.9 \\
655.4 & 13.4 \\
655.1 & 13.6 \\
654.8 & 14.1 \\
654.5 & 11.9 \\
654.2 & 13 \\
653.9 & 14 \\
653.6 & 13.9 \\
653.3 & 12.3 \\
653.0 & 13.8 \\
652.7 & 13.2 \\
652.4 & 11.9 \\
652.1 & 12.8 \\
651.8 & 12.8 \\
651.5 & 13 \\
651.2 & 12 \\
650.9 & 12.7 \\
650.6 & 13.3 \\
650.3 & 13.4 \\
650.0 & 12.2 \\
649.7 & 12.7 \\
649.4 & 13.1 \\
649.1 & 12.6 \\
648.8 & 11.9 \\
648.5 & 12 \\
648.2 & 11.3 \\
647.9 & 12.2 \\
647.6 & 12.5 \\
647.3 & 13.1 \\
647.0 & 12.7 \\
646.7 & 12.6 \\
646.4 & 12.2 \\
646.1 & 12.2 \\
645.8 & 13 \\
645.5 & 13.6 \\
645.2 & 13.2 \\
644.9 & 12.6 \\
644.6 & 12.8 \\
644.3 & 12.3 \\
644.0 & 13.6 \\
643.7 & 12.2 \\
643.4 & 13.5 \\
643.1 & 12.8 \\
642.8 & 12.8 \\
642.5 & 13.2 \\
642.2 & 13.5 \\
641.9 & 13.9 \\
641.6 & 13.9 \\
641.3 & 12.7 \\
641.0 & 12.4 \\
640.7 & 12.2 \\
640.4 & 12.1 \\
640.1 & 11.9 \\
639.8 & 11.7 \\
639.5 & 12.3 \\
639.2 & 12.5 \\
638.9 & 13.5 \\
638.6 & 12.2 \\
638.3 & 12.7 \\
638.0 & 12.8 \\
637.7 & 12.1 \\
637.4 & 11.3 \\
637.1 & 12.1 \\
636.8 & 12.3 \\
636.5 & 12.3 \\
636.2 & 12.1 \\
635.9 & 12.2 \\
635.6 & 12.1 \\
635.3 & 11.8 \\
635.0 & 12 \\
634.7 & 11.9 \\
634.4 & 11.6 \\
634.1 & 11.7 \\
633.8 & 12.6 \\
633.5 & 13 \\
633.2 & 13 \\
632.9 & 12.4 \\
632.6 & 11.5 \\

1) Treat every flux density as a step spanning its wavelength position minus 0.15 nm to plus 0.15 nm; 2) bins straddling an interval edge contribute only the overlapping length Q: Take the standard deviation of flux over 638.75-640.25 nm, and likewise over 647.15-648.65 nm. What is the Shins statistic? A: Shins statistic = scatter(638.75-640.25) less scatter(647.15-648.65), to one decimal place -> 0.0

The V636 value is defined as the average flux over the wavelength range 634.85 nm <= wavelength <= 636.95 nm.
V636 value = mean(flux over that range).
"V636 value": 12.1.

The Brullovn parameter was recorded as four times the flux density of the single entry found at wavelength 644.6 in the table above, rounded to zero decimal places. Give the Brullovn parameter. 51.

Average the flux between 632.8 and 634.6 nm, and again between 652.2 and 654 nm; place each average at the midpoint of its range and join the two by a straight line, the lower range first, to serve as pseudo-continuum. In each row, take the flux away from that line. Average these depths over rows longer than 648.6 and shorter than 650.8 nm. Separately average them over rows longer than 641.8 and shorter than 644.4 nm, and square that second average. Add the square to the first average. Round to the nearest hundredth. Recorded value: 0.40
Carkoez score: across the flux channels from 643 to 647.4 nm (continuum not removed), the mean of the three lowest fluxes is 12.2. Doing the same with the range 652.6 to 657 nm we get 12.4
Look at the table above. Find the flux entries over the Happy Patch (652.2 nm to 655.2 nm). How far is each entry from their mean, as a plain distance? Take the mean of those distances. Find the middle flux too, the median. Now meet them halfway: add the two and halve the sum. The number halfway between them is 7.1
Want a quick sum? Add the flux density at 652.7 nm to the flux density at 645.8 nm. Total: 26.2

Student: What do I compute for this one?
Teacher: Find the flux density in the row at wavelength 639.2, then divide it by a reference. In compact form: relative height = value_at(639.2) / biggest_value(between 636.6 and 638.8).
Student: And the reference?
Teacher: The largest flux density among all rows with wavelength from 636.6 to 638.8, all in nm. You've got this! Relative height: 0.98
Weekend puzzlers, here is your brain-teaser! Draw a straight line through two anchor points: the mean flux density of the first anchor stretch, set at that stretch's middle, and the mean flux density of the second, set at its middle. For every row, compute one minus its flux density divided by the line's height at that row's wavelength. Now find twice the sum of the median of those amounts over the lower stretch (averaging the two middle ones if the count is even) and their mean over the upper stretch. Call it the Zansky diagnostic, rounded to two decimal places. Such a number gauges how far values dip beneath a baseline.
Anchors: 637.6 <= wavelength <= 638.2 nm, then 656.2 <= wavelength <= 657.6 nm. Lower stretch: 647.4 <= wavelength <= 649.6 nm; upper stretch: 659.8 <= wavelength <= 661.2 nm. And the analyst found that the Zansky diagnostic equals 0.50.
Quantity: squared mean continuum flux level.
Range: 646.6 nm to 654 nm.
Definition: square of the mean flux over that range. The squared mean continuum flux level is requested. 162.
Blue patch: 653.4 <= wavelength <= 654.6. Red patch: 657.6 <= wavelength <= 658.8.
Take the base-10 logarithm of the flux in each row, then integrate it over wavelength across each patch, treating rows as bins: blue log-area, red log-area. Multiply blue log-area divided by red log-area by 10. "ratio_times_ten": 9.9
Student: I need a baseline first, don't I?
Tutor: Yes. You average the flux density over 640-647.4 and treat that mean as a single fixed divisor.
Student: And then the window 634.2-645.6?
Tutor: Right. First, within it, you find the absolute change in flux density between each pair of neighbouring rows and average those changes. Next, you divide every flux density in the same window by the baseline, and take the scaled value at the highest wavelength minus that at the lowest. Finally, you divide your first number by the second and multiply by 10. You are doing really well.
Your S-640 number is 30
